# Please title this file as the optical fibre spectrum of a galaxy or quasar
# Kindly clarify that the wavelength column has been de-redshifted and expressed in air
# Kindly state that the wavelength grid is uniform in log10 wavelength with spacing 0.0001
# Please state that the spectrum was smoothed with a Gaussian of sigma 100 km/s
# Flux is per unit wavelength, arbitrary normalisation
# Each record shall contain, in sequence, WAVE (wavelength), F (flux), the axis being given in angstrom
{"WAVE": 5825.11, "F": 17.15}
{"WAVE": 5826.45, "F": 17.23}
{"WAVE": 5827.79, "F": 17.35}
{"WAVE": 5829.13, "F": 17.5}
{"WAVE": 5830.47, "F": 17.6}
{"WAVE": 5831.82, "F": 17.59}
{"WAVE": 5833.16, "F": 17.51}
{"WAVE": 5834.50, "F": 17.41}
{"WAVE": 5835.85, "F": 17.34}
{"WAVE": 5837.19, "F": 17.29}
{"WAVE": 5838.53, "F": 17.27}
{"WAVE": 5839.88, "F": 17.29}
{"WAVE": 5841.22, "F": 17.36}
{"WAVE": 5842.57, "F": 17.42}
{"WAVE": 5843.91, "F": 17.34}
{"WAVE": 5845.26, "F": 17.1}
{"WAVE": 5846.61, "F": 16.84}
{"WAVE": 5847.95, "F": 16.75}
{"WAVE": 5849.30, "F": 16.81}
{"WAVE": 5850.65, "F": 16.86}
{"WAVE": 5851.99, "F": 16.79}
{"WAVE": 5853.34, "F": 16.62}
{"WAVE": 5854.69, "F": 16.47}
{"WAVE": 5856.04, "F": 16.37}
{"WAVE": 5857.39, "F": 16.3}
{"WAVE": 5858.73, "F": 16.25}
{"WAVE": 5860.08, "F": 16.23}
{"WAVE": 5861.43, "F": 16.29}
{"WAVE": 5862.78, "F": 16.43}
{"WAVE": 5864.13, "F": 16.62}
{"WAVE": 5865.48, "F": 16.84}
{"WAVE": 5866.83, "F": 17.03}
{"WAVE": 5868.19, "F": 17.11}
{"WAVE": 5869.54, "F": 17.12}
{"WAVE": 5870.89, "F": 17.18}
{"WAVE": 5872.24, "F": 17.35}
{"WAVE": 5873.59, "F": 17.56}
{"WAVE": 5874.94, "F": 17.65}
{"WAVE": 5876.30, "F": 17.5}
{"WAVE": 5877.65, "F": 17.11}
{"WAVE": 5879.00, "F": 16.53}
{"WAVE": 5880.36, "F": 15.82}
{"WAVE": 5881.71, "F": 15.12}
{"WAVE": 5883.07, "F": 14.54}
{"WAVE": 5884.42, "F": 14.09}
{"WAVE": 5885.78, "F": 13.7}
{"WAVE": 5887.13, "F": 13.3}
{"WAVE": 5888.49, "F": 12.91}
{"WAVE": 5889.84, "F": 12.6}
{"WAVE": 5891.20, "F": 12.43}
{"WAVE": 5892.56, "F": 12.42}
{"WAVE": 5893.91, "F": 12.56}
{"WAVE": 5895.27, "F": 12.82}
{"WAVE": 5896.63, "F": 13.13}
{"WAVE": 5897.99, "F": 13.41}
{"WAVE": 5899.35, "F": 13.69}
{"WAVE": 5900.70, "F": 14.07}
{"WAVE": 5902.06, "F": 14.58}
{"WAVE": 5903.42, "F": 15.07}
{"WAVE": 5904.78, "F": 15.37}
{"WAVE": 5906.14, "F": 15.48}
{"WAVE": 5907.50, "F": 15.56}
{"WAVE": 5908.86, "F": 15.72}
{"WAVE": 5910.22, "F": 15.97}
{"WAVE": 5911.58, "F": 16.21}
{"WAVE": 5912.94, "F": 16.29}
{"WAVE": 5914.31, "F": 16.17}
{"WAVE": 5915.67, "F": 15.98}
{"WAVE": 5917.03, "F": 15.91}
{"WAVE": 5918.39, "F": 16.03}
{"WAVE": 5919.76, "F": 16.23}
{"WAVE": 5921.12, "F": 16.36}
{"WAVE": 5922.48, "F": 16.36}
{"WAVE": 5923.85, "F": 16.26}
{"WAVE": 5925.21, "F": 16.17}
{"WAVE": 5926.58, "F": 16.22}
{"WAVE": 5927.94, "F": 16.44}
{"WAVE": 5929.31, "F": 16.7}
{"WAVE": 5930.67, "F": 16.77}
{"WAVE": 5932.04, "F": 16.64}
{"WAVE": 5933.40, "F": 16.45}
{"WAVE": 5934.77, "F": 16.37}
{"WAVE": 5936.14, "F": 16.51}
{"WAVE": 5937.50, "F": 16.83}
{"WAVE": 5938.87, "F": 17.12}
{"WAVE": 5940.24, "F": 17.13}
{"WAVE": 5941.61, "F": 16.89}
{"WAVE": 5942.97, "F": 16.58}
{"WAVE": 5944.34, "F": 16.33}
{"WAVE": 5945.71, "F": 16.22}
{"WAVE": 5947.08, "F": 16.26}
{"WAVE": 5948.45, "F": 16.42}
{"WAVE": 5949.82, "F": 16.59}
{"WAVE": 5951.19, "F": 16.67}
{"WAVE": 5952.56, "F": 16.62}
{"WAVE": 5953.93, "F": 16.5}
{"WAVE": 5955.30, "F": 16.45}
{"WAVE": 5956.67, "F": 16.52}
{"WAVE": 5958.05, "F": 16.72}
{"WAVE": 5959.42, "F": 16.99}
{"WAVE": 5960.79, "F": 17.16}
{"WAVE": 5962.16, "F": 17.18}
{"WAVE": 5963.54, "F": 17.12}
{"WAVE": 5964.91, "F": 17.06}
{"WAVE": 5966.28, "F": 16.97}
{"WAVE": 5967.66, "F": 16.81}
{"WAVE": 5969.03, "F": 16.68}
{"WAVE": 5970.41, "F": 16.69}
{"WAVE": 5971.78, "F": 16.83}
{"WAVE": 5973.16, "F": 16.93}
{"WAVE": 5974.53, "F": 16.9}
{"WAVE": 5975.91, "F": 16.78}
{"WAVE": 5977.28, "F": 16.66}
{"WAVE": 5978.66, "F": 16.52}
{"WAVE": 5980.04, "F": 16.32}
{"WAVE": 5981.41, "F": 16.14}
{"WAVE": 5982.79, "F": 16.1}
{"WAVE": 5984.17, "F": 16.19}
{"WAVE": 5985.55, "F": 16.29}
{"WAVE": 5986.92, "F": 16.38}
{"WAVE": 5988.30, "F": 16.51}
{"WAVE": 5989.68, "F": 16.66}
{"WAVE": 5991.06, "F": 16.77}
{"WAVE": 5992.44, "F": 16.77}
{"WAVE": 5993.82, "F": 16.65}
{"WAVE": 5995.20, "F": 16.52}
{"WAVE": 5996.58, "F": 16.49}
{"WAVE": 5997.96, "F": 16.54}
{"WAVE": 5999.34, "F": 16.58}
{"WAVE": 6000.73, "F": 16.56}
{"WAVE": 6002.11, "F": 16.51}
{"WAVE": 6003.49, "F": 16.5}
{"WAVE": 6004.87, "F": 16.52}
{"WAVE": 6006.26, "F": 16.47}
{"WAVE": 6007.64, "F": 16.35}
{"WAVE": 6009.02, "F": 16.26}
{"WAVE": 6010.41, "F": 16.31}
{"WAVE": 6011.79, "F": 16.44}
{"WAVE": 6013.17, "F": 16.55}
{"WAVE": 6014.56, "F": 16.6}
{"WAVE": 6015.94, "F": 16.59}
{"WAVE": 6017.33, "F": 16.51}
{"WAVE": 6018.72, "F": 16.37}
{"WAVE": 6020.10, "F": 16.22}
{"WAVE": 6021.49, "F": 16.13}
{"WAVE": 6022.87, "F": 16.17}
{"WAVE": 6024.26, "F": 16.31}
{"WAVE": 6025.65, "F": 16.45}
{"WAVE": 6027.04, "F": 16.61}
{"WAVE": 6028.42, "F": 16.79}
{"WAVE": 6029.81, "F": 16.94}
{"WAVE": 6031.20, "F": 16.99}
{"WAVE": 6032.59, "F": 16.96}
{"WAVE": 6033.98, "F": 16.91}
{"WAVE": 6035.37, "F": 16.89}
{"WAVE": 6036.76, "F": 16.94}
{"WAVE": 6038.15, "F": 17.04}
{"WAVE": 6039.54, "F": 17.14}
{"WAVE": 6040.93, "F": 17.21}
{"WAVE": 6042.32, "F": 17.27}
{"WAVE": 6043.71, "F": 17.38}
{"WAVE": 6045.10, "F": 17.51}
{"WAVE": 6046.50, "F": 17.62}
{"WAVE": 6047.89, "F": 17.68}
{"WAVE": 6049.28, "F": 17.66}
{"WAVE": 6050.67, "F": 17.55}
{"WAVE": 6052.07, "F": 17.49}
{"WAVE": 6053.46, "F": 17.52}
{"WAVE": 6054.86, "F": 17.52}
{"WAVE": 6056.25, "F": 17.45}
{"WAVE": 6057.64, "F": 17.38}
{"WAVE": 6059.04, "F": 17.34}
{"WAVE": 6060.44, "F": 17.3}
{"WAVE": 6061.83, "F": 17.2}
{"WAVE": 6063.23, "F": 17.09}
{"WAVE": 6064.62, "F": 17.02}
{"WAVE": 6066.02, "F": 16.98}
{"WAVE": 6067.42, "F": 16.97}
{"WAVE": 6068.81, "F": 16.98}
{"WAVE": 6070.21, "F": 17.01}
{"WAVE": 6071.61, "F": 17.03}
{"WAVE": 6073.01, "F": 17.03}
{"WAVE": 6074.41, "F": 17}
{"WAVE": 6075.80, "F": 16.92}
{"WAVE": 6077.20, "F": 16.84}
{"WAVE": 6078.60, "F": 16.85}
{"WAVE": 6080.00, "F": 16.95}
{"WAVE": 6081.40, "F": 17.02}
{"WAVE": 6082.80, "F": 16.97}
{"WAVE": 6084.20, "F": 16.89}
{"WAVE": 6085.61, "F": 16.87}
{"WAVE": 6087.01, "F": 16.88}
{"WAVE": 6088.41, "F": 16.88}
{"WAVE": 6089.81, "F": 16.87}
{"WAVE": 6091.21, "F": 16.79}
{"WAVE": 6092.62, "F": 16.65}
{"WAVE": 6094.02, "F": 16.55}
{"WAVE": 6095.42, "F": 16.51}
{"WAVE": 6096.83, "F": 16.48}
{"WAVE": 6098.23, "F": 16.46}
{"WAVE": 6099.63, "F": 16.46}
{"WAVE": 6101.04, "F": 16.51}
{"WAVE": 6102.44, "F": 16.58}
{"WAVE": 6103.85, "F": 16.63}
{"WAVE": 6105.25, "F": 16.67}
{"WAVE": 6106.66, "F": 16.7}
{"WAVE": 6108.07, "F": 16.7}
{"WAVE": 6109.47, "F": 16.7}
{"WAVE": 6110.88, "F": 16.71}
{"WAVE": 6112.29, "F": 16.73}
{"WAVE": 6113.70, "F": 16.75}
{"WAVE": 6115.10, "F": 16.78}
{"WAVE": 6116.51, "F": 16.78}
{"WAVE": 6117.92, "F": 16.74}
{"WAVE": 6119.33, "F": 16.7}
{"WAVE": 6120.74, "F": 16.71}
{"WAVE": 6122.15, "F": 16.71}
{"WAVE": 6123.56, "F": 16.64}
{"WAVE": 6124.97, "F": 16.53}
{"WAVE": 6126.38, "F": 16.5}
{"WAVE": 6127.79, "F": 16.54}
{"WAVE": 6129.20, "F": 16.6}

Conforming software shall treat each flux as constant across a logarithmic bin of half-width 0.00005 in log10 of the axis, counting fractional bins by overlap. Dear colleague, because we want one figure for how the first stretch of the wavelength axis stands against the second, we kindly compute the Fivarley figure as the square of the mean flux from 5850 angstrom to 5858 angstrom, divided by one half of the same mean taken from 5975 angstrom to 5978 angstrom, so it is 32.8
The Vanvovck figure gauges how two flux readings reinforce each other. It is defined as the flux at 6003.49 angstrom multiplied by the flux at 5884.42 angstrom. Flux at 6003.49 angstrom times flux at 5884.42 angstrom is 232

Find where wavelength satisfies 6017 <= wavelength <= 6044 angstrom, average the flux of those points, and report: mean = 16.8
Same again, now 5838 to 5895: 16.0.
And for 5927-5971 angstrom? 16.7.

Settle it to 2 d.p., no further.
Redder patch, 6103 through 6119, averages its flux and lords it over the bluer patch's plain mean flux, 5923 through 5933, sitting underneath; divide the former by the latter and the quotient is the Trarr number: 1.02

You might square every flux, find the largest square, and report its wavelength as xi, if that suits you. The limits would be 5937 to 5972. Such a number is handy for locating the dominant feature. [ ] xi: 5962.16 angstrom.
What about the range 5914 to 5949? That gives 5940.24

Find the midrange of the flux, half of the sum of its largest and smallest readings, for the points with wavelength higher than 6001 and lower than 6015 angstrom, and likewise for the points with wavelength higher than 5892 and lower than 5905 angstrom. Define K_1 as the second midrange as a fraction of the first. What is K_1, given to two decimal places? 0.85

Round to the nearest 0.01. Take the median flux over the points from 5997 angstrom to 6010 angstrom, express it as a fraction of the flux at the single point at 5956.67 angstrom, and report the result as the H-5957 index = 1.00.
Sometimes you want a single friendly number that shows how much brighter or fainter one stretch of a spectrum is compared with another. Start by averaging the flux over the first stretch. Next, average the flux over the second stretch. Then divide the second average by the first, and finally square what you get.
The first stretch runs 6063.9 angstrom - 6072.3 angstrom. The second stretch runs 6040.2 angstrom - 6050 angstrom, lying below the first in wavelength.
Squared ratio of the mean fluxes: 1.06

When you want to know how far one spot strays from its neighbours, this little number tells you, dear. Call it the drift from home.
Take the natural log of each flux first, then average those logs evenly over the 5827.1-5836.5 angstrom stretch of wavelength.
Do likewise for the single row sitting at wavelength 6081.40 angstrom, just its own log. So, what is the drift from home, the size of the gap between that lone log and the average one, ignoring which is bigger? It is 0.026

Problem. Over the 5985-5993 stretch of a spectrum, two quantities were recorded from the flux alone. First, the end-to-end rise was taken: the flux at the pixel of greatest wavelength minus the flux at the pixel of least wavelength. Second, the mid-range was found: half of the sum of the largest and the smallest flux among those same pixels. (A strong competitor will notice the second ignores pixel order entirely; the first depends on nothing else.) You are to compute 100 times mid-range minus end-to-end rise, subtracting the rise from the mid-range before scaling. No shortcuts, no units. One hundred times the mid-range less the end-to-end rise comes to 1605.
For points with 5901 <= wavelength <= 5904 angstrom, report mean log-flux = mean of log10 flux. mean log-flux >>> 1.17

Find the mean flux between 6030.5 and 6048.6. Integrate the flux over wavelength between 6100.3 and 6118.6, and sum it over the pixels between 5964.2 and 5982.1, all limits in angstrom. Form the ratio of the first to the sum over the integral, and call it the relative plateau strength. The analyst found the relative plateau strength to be 24.2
